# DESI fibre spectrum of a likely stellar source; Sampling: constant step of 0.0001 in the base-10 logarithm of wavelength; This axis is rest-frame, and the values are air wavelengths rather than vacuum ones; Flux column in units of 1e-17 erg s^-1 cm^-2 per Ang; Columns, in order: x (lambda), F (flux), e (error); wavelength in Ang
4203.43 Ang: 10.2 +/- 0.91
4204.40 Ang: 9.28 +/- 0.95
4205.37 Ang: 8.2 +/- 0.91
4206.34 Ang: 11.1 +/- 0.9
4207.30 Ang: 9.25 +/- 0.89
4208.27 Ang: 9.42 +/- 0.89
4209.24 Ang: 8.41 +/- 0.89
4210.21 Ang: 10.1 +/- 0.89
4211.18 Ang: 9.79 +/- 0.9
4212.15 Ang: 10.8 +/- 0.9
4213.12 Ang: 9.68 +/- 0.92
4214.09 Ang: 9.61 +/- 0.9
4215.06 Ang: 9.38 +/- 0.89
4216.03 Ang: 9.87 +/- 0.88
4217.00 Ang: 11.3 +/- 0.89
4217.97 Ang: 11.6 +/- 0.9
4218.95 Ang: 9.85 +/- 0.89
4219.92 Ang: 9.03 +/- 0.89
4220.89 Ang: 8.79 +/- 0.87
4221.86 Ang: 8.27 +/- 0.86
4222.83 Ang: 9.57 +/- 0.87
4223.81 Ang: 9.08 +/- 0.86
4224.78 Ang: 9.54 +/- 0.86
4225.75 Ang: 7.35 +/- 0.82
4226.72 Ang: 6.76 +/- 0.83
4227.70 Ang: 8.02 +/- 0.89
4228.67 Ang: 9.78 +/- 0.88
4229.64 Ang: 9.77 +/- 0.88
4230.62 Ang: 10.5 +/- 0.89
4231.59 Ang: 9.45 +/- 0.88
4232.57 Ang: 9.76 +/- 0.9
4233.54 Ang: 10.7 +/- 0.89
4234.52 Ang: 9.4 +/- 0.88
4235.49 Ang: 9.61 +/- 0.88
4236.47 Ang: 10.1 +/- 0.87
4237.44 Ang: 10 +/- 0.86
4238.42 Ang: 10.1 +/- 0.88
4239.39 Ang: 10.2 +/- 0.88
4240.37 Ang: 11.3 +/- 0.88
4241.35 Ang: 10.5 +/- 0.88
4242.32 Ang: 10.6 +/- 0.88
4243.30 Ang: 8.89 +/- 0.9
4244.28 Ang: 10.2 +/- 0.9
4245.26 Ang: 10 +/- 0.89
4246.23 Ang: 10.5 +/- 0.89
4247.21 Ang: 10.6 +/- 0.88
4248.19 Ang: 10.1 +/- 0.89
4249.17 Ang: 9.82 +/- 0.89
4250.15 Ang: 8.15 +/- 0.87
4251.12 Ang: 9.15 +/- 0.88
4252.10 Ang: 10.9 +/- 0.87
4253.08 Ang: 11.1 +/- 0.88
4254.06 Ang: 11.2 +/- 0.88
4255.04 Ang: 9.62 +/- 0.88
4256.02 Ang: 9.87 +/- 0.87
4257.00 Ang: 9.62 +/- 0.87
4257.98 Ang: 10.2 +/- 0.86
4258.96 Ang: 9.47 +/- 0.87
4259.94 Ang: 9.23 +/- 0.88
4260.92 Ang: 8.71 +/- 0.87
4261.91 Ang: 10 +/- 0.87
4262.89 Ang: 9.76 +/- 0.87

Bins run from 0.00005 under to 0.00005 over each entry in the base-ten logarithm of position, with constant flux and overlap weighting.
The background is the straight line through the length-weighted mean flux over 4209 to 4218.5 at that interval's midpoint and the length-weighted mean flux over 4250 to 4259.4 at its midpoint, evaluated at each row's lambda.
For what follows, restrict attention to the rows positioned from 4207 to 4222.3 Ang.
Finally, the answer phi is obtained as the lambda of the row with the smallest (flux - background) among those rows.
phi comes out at 4221.86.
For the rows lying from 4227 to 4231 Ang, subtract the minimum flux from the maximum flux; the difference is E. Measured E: 2.5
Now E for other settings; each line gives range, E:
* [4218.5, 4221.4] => 1.1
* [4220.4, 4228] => 2.8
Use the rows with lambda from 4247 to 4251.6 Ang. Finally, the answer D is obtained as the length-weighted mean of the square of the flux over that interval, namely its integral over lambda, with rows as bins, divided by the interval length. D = 91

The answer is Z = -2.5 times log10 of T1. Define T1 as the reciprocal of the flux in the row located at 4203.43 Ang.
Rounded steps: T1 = 0.098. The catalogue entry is 2.52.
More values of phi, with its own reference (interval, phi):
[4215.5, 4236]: 4226.72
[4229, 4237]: 4234.52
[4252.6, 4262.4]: 4260.92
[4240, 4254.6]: 4250.15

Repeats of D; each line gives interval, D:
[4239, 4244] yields 106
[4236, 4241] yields 107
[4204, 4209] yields 89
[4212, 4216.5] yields 96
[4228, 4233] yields 96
